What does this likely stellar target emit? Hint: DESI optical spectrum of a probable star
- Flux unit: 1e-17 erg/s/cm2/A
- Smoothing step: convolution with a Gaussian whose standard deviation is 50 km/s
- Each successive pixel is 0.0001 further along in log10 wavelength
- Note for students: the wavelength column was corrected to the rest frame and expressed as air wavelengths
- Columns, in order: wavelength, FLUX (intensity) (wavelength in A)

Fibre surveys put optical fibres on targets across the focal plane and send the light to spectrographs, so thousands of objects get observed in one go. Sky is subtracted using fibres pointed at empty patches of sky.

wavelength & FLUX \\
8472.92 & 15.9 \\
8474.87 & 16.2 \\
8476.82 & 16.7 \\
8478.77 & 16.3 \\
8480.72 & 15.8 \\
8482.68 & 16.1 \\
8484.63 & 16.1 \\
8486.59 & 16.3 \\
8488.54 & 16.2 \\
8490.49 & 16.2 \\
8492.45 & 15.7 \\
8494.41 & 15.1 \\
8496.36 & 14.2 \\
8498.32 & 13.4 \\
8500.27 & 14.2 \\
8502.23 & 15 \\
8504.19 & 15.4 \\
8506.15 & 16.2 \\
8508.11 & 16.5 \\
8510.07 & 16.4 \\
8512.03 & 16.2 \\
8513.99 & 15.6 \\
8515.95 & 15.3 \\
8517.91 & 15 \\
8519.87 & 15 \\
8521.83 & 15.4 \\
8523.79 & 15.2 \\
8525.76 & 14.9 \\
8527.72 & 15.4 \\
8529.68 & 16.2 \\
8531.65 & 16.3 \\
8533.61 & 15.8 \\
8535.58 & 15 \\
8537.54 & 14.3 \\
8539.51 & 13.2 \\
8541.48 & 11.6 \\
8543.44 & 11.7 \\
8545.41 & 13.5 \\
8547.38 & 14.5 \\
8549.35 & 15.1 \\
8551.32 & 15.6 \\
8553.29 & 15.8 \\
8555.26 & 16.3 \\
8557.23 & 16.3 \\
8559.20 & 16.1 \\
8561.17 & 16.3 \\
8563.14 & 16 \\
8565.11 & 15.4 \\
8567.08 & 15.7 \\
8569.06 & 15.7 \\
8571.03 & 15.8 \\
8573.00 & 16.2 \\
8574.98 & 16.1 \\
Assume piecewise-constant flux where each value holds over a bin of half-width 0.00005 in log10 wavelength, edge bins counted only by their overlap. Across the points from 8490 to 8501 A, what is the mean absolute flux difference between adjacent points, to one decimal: 0.7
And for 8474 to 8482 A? 0.5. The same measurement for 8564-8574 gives 0.2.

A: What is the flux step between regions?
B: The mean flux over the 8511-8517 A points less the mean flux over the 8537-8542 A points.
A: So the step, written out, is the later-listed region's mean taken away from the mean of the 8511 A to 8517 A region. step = 2.7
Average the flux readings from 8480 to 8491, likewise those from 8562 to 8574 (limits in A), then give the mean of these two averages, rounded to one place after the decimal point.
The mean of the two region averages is 16.0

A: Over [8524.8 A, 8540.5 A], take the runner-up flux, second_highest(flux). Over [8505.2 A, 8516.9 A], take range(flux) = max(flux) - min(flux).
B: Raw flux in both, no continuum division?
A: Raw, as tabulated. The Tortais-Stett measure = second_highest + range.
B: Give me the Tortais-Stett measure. 17.4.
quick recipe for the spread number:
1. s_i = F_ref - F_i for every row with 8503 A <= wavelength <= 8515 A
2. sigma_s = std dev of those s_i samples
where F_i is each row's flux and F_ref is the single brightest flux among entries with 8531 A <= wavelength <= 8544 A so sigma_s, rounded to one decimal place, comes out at 0.4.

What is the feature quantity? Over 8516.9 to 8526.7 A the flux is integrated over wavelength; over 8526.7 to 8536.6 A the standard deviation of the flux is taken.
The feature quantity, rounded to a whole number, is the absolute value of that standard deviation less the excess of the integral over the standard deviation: 147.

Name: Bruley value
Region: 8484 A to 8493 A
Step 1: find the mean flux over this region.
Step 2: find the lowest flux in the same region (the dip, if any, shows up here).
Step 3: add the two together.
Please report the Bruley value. 31.8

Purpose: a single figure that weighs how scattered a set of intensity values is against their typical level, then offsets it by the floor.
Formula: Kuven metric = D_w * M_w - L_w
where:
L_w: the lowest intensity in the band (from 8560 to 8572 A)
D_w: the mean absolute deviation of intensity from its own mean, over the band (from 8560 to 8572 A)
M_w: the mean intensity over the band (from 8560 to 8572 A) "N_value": -12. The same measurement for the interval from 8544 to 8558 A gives -1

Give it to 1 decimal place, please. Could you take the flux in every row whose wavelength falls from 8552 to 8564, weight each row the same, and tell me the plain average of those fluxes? 16.1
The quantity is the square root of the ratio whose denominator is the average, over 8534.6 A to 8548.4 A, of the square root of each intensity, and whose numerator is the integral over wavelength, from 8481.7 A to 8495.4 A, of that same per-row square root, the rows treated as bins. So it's 3.87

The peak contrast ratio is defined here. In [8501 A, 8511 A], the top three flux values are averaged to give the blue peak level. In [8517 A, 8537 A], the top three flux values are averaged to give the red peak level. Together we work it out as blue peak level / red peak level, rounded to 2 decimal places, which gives 1.02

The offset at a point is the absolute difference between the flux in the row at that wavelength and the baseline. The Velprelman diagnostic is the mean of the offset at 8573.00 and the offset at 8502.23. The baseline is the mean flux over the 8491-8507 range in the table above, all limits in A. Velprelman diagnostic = 0.7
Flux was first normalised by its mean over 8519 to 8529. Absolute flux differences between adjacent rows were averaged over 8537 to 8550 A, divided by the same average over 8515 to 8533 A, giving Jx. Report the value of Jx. 3.2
